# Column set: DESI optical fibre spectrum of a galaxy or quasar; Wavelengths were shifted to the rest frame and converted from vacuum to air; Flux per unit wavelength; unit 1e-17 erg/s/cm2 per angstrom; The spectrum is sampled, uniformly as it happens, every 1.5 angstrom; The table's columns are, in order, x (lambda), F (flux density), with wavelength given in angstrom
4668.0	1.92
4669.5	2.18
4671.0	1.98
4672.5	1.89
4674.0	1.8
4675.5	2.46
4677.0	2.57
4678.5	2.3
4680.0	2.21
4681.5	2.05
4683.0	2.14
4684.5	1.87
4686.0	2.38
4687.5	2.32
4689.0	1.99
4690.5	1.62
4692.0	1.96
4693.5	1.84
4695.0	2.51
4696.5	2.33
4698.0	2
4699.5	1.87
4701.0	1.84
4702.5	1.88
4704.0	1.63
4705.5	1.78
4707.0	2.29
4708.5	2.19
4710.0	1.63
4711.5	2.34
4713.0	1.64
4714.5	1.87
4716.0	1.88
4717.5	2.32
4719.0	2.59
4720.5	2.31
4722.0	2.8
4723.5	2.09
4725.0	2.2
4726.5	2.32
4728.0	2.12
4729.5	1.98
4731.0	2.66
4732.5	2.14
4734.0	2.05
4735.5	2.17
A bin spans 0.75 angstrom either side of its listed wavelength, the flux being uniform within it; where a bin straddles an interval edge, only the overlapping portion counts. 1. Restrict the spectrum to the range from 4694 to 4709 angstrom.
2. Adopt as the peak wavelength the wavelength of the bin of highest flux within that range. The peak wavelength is 4695.0 angstrom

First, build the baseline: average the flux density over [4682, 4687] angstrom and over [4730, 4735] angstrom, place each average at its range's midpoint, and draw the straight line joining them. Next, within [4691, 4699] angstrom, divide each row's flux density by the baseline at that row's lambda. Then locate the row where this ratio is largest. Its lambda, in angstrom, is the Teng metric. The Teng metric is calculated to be 4695.0 angstrom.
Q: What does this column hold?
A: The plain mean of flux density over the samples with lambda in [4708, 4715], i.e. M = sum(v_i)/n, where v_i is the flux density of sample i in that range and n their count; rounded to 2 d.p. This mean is 1.93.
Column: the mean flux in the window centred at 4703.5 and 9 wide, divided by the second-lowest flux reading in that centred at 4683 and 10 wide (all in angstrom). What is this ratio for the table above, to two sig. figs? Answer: 0.92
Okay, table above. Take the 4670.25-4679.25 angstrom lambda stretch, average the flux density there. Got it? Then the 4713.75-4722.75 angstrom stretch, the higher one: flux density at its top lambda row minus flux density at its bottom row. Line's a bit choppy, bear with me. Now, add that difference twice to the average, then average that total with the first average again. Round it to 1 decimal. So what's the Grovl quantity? 3.1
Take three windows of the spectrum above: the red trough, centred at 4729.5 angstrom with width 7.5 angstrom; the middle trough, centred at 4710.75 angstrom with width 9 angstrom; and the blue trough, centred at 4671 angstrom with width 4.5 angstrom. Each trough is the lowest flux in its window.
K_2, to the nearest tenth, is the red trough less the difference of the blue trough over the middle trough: 1.7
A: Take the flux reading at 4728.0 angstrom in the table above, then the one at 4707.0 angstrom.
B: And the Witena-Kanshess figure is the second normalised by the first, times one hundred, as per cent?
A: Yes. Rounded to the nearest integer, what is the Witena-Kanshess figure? 108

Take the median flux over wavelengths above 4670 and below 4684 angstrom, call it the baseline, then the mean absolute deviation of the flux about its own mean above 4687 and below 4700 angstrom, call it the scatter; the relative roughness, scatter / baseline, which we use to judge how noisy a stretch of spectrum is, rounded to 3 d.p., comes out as 0.105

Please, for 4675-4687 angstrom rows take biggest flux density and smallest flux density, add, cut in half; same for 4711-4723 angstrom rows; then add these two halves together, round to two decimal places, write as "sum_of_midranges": 4.44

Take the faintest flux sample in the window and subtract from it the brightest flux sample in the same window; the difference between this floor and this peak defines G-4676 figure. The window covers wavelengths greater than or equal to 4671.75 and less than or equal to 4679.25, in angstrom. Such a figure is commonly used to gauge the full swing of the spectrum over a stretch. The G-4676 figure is -0.77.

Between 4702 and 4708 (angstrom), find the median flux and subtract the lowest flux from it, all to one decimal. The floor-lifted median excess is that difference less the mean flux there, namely -1.7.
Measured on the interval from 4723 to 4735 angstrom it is -2.0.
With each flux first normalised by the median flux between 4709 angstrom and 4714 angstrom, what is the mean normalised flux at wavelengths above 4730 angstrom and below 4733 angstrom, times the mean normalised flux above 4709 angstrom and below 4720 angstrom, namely 1.82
